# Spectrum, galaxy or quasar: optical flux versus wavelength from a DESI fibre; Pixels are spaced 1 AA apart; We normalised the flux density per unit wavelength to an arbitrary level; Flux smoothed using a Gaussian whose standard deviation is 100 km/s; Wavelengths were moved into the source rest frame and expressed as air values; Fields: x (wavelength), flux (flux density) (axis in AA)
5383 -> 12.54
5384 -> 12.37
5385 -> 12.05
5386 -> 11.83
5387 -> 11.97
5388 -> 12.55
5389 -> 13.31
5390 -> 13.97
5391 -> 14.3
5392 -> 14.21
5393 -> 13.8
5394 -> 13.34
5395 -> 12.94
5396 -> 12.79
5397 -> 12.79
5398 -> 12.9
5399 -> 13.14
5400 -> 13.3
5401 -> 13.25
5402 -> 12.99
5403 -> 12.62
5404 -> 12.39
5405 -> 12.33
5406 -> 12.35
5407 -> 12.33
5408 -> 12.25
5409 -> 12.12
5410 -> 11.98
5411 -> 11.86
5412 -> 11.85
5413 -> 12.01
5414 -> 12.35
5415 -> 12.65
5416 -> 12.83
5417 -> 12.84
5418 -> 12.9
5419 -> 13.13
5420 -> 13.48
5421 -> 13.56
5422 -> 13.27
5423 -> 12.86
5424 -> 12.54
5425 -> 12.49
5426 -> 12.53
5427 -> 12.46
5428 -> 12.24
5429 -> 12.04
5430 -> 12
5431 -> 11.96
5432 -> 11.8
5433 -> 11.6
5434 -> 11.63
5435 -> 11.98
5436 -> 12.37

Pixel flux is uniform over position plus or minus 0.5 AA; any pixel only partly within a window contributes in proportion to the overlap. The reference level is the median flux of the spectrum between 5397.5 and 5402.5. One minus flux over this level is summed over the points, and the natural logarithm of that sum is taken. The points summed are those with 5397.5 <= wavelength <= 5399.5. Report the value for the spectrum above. -4.0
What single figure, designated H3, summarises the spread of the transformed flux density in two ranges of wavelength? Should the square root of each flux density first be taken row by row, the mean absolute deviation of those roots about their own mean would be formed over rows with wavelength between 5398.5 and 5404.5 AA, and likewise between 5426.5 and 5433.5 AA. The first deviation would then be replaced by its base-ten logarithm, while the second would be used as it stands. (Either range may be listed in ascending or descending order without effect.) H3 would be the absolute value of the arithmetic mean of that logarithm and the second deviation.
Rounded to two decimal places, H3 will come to 0.68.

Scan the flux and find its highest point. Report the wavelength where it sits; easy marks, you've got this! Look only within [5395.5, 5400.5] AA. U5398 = 5400 AA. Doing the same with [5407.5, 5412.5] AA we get 5408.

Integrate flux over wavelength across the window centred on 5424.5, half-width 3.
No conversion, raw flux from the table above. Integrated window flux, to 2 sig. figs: 76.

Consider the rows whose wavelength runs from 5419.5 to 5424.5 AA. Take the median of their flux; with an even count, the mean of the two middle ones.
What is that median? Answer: 13.3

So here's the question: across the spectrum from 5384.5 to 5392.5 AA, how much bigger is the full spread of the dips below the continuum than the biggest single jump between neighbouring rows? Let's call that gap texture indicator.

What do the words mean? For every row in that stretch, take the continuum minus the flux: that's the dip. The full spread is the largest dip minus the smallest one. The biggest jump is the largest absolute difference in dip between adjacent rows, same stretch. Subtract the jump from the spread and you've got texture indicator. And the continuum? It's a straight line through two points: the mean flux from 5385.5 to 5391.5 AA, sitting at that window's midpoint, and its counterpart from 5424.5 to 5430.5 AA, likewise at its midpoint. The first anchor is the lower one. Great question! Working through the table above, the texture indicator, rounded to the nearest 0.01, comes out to 1.78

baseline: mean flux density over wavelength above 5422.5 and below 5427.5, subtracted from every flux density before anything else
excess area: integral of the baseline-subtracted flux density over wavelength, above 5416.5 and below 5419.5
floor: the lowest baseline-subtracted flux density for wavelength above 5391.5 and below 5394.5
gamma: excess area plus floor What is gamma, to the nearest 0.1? 1.9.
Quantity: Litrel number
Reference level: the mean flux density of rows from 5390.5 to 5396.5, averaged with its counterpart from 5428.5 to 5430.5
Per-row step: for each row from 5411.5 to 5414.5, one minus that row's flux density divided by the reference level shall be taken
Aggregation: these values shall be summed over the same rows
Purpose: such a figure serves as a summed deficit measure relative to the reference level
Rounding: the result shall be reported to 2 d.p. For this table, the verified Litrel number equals 0.17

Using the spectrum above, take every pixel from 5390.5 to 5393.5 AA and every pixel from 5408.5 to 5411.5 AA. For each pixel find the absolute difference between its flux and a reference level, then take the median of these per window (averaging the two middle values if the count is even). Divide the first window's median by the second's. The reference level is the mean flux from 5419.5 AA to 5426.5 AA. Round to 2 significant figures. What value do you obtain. 1.3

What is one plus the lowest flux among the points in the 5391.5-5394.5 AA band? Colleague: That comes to 14.3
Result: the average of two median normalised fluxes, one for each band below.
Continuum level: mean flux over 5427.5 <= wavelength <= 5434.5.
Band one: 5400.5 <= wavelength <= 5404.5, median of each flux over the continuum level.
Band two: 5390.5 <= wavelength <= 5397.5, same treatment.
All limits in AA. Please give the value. 1.10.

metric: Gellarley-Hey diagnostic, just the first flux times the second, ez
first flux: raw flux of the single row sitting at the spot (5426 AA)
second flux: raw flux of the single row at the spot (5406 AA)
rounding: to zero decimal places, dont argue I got 155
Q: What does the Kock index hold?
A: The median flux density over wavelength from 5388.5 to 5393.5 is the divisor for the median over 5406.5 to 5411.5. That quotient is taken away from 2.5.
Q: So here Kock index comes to 1.63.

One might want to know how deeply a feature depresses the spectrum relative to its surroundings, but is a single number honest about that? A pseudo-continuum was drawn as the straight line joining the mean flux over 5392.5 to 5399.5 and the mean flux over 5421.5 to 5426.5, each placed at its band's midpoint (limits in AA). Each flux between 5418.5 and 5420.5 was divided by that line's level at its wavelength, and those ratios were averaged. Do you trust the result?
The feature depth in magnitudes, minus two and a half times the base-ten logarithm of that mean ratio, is -0.042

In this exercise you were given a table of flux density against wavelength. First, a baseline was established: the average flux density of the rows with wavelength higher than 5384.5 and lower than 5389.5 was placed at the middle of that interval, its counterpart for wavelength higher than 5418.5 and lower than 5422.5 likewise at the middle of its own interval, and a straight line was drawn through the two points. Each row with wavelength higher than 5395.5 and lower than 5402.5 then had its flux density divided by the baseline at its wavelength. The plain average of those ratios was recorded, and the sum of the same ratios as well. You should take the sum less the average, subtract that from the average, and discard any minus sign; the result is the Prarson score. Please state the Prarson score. 5.12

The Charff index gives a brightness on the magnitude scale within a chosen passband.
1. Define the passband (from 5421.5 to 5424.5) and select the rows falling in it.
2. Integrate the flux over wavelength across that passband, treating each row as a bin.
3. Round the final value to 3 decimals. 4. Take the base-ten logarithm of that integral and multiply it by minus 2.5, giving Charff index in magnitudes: -3.968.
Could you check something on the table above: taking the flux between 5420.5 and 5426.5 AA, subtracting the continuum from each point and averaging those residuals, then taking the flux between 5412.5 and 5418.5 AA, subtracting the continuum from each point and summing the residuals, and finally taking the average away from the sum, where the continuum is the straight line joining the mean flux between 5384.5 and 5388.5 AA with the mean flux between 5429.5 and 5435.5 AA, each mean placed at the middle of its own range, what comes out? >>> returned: 3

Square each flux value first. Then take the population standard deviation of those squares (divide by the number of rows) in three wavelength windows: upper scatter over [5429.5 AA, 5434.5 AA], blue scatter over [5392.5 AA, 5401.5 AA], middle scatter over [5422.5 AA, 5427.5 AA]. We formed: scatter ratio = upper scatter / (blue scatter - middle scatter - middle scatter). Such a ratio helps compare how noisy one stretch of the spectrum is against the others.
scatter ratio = 4.7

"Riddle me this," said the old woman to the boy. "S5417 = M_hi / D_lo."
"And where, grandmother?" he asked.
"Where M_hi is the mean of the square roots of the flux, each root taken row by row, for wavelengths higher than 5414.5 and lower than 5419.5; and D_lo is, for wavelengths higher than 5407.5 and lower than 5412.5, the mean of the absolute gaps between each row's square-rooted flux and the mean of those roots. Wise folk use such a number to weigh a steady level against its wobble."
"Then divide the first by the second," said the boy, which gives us 180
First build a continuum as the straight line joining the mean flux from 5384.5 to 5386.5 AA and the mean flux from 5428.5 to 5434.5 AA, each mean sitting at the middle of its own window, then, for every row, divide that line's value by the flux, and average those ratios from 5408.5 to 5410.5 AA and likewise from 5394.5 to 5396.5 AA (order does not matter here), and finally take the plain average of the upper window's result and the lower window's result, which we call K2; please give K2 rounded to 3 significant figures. 0.956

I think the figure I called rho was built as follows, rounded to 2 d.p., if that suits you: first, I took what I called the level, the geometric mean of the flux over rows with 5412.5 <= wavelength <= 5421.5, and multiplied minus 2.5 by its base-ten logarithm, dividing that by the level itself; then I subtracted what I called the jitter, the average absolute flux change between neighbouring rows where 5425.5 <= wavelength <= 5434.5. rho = -0.34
